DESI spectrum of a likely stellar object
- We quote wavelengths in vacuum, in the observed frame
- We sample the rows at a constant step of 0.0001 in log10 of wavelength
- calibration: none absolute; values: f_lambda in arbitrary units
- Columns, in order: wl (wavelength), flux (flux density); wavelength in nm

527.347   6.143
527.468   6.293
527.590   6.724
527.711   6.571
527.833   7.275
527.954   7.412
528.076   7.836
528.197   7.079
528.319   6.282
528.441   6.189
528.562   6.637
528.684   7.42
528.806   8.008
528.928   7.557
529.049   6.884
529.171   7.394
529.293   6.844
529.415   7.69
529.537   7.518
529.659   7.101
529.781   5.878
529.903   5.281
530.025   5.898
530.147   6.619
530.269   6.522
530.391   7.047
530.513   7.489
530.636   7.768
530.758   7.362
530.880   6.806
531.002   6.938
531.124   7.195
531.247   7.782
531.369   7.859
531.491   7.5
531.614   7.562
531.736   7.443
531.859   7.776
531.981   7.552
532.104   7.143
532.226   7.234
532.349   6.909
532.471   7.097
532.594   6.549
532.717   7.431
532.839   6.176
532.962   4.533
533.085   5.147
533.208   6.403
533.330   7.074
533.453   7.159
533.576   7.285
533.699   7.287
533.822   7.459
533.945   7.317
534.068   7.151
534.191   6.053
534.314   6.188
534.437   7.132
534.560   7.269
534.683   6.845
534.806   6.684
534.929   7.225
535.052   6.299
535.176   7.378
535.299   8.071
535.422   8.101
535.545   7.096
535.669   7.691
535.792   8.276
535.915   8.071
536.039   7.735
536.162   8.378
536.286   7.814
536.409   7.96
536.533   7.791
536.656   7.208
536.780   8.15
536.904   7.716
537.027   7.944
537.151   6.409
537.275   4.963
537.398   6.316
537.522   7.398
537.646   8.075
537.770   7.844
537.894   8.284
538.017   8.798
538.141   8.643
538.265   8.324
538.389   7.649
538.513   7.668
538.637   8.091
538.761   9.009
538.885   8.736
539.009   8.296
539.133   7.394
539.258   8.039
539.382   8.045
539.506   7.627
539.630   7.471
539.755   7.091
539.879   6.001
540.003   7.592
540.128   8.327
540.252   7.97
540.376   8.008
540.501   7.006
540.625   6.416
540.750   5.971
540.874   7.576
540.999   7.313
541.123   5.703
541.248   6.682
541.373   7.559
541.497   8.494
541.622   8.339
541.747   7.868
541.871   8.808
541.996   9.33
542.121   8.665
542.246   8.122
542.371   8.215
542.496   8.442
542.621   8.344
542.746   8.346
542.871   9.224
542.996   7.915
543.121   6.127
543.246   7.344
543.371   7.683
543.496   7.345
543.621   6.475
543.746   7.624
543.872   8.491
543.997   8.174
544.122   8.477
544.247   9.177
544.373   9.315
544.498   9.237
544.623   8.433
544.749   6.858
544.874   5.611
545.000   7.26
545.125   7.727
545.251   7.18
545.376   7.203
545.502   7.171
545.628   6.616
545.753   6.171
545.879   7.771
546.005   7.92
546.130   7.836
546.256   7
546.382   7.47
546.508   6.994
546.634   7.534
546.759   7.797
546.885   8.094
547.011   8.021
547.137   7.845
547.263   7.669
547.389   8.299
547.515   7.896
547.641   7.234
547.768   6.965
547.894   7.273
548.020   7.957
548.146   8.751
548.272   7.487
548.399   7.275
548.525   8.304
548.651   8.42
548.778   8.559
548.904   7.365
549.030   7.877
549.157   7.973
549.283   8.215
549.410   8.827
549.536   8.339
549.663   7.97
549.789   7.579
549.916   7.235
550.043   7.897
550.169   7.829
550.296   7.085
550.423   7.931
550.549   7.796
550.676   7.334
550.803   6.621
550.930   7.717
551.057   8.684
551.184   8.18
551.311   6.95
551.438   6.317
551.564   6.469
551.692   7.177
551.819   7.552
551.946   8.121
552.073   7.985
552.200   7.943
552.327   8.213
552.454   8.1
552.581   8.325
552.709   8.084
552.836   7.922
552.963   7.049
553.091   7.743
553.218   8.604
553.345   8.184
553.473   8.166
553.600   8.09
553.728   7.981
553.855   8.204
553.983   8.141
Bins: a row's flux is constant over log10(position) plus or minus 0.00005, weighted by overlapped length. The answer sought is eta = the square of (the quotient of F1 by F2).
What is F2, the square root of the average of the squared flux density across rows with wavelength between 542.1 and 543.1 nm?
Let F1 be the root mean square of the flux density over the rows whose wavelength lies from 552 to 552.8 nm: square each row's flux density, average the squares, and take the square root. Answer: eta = 0.93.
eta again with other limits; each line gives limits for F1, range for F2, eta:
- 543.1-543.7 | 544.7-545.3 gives 1.02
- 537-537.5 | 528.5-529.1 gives 0.79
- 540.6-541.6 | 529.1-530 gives 1.05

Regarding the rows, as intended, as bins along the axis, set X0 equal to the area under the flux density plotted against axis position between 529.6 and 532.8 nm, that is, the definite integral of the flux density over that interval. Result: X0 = 22.6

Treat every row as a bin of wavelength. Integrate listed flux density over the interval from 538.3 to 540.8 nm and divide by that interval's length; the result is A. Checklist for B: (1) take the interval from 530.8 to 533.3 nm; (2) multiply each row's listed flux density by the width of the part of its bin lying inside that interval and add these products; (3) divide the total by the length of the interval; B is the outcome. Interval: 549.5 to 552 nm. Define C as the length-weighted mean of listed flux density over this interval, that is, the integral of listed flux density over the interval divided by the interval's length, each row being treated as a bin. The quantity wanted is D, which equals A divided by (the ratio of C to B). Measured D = 7.1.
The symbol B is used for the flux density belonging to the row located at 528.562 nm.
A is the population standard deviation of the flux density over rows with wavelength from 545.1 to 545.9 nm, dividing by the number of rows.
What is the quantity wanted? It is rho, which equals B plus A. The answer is 7.17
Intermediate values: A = 0.53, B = 6.637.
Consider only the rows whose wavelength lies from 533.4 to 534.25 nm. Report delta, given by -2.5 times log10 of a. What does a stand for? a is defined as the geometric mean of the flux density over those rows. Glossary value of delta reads -2.13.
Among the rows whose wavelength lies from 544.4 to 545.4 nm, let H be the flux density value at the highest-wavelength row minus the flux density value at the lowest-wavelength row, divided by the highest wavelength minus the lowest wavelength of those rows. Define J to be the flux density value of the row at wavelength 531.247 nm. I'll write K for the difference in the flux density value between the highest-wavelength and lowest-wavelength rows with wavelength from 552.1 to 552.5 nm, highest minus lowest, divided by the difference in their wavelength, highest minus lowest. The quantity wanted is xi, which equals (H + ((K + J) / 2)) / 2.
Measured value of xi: 0.94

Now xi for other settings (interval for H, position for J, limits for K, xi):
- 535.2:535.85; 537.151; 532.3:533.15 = 1.21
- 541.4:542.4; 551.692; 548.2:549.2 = 1.77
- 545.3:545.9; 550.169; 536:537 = 2.52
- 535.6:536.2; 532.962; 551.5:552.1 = 2.57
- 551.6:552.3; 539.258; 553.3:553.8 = 2.63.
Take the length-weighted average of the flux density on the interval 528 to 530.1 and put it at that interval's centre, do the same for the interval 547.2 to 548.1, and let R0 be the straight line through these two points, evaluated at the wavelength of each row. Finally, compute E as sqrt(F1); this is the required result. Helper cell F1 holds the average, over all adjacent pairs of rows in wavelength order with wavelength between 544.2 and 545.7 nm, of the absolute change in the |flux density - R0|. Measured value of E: 0.68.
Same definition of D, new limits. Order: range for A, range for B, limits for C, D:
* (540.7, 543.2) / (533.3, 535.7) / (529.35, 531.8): 7.9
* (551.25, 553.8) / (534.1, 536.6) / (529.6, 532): 8.1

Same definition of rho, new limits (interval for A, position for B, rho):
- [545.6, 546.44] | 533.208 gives 7.03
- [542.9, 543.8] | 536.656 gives 7.82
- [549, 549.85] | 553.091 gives 8.11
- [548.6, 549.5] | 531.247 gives 8.23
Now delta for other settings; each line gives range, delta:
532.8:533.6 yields -1.98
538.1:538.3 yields -2.32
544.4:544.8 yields -2.27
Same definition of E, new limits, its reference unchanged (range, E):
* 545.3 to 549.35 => 0.58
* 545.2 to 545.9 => 0.67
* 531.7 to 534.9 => 0.62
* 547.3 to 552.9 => 0.60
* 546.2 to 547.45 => 0.58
